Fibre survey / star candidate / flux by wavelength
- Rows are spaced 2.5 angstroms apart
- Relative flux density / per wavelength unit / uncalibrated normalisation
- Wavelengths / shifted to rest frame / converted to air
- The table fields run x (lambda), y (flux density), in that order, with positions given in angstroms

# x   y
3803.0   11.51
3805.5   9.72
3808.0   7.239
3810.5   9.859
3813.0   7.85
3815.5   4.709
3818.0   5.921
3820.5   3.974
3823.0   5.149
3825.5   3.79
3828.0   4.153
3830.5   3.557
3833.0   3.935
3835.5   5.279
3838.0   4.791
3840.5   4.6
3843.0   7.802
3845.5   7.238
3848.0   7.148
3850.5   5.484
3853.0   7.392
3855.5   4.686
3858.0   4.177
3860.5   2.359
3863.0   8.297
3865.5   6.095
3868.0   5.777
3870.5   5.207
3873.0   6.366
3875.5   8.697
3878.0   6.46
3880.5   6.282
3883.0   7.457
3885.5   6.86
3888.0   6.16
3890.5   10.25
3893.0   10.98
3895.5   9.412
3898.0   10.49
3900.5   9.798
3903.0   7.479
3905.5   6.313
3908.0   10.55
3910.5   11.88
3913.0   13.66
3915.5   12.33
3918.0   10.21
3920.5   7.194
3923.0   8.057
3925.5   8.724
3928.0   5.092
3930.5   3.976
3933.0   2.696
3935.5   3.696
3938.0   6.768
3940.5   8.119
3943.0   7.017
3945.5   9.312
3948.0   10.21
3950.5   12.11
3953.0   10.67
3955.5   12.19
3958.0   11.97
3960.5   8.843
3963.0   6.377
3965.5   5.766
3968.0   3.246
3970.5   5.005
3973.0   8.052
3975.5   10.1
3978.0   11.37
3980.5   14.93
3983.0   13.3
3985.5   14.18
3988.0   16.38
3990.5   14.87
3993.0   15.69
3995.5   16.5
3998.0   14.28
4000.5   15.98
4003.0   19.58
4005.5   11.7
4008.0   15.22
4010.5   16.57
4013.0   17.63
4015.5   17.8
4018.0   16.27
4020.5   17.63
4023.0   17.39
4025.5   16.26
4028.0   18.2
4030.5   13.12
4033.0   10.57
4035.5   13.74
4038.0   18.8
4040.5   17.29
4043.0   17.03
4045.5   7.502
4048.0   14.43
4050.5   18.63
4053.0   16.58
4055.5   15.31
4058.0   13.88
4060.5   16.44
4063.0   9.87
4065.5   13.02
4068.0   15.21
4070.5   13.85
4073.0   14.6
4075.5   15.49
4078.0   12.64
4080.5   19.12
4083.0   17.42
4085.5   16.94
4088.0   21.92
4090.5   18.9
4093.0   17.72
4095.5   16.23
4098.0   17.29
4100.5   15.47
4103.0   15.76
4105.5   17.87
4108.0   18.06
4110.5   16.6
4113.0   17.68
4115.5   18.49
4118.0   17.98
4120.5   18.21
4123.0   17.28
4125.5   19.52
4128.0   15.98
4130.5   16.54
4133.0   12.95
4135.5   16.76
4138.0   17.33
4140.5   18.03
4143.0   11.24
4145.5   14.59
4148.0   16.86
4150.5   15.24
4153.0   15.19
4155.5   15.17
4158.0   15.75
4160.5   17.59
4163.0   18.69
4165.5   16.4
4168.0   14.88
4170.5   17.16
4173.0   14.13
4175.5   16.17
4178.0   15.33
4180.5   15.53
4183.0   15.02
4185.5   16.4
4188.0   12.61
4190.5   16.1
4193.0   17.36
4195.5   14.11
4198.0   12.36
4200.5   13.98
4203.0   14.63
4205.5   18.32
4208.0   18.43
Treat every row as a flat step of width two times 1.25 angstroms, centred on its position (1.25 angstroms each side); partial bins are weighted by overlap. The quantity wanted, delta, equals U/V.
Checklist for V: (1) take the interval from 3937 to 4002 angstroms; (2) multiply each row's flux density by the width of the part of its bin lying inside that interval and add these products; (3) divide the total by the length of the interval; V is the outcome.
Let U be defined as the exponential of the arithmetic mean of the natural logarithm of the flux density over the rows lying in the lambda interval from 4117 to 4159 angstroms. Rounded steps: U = 16.0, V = 11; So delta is 1.5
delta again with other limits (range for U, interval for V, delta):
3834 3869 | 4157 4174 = 0.3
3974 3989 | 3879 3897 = 1.6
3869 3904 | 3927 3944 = 1.5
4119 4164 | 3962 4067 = 1.2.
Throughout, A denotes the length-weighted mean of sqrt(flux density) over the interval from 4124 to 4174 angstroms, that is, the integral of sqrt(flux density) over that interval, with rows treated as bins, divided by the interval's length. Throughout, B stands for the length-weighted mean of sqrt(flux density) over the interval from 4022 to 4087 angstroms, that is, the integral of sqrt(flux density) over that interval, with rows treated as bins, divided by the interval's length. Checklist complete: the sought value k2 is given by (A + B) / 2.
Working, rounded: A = 3.99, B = 3.9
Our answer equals 3.93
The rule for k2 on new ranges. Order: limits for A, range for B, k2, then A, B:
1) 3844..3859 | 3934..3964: 2.70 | 2.45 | 2.9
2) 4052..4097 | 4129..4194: 3.96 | 3.97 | 4.0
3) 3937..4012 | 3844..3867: 2.87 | 3.34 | 2.4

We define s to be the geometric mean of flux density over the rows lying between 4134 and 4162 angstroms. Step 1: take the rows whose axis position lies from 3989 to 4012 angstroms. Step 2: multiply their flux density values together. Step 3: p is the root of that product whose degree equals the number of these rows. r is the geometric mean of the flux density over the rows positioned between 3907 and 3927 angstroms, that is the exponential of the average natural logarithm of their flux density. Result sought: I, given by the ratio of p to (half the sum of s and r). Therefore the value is 1.20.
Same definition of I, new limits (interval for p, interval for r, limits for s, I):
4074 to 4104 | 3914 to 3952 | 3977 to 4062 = 1.52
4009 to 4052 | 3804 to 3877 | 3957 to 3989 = 2.11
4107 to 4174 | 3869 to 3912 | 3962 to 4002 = 1.76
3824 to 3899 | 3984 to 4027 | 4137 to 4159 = 0.38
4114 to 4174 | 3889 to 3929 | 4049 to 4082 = 1.35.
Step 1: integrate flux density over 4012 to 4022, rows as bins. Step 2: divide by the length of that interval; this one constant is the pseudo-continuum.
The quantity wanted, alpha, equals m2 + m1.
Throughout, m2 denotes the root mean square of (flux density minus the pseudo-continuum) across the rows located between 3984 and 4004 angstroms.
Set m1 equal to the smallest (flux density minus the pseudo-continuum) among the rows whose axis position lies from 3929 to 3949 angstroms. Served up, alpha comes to -12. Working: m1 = -14.6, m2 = 2.1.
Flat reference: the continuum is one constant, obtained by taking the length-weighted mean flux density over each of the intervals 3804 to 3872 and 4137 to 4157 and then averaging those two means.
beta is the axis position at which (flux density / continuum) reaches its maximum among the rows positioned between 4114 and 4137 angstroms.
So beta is 4125.5 angstroms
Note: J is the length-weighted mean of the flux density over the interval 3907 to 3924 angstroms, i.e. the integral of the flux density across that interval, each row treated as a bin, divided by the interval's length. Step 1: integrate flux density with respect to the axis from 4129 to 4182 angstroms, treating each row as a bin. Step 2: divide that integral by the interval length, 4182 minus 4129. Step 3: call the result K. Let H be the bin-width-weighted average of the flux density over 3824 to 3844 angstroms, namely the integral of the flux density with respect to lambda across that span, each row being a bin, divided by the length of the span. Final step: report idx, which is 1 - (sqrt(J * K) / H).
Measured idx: -1.7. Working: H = 4.7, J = 11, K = 15.8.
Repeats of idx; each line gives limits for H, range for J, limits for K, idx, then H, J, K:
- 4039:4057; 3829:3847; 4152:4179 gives 0.4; 15.3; 5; 16.1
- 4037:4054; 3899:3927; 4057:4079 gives 0.3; 15.7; 10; 13.9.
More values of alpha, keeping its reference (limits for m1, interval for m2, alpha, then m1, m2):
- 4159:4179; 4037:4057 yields 1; -3.2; 3.8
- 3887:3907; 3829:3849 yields 1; -11.2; 11.9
